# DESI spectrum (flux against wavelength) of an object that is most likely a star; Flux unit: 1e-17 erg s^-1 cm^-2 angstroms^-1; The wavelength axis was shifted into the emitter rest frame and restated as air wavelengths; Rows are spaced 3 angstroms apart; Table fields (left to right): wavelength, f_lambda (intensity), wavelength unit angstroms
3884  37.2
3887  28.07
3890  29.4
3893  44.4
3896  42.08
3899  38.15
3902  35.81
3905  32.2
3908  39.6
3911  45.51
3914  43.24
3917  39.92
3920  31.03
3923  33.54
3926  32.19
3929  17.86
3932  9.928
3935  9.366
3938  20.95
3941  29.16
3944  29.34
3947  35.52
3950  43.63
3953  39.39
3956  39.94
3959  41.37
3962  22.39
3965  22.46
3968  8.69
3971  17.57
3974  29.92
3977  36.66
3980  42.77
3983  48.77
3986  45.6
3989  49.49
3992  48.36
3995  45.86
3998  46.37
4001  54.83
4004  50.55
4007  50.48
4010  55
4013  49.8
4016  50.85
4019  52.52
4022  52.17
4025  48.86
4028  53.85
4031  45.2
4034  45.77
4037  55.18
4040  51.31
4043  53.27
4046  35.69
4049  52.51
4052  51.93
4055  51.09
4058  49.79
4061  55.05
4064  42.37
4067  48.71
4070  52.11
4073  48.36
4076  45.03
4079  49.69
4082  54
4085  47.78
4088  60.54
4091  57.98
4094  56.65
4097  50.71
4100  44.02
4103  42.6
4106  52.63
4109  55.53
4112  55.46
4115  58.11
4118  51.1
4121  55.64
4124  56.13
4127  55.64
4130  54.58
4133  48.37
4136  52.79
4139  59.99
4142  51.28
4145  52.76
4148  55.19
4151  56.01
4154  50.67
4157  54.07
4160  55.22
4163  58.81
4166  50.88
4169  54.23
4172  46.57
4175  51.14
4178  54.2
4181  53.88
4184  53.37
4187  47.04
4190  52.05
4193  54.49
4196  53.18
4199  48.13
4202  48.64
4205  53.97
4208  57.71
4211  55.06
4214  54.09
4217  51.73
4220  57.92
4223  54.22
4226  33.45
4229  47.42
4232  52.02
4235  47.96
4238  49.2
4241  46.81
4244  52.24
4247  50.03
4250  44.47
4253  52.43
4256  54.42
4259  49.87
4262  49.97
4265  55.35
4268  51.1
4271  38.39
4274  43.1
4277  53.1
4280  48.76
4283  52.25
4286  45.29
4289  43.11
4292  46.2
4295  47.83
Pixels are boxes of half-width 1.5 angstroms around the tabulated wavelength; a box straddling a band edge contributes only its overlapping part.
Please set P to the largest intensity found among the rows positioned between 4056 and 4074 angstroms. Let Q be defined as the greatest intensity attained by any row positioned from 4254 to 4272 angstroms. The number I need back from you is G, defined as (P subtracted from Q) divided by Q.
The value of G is 0.01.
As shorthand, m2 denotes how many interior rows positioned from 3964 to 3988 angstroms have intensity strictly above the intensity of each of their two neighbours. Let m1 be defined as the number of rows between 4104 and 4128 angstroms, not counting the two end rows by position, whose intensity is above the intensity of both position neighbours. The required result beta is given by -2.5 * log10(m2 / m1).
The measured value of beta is 1.2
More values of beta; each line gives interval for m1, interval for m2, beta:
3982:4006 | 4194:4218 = 0.8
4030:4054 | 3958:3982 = 1.2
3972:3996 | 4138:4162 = 0.8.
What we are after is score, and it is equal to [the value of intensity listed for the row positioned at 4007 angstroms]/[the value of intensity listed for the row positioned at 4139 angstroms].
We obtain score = 0.8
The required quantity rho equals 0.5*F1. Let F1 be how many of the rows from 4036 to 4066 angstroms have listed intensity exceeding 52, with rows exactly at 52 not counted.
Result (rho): 2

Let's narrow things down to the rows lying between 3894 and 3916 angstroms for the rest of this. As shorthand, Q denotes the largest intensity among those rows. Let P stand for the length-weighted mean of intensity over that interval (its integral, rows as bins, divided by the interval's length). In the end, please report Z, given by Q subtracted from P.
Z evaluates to -5.9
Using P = 40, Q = 45.51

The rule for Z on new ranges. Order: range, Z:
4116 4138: -2.4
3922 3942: -12.2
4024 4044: -4.7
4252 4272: -4.9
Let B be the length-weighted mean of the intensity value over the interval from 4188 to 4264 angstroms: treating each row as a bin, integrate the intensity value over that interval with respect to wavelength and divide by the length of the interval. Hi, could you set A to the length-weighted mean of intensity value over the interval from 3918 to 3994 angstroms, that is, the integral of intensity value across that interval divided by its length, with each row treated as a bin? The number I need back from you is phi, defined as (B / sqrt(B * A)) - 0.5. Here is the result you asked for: 0.77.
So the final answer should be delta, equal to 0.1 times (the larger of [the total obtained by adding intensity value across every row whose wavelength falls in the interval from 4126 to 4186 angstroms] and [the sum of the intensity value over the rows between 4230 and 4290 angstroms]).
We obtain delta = 107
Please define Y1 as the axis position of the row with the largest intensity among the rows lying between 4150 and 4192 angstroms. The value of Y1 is 4163 angstroms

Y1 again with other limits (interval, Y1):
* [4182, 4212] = 4208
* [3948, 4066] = 4037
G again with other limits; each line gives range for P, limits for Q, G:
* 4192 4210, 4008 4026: -0.05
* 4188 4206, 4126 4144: 0.09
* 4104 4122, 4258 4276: -0.05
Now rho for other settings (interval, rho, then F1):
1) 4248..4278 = 2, 4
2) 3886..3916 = 0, 0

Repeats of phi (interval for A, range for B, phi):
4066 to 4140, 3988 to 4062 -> 0.48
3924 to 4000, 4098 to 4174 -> 0.77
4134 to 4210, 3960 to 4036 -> 0.40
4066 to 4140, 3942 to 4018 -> 0.38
